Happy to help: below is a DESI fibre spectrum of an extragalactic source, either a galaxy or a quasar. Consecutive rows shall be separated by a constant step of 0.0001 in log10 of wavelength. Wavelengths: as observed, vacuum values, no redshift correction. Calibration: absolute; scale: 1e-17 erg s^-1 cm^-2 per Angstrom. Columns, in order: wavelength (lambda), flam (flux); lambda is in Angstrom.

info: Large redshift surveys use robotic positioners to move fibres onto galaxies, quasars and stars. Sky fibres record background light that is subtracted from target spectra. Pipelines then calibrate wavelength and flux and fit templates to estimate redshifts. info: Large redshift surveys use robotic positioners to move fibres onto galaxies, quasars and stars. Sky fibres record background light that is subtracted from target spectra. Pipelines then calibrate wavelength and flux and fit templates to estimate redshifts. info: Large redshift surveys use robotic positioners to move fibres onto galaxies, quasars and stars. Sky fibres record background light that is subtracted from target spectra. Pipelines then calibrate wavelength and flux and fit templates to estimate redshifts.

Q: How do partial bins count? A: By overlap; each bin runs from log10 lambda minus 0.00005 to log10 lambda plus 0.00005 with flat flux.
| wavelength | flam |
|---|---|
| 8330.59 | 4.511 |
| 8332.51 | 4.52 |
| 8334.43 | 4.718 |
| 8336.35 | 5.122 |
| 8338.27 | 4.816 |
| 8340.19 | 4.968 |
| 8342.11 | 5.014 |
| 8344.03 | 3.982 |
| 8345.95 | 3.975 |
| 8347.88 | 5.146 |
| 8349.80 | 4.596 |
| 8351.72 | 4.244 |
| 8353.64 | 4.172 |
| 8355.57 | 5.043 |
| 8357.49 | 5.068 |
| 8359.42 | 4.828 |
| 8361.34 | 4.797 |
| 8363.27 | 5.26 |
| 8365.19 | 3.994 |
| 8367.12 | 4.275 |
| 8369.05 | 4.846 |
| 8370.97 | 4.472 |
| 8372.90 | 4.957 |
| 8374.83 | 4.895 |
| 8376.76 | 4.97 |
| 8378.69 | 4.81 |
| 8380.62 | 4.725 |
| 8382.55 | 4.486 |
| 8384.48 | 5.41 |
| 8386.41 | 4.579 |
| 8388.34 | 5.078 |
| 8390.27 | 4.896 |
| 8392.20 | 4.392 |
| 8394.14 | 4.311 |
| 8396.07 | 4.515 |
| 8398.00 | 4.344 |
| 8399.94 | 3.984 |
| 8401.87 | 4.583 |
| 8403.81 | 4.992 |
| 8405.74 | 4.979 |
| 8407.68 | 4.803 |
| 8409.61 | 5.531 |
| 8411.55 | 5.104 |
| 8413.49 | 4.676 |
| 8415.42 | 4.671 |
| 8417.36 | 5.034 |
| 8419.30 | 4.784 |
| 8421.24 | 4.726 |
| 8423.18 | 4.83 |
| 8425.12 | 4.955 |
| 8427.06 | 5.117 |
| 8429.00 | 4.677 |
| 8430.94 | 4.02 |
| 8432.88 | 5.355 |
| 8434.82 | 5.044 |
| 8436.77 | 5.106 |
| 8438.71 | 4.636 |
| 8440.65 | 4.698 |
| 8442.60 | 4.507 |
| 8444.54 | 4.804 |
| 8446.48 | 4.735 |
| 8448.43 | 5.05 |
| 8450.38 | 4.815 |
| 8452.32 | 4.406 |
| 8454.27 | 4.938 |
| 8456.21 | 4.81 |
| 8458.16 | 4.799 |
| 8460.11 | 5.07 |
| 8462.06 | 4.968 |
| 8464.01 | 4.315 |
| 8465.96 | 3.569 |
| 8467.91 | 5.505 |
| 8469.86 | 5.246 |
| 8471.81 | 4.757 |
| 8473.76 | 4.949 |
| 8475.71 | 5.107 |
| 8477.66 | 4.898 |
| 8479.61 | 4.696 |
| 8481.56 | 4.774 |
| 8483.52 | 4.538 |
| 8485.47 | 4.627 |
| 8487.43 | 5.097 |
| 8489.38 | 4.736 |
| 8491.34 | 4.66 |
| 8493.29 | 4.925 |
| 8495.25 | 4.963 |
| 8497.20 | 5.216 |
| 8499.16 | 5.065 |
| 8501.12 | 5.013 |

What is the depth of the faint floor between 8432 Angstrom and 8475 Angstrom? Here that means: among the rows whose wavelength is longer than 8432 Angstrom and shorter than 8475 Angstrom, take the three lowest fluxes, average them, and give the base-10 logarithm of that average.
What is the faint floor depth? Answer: 0.612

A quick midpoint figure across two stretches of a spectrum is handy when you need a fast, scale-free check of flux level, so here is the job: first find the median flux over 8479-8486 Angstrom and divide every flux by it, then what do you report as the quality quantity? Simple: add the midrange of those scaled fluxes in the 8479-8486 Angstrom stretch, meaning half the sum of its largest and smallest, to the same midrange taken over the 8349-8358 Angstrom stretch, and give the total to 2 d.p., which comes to 1.99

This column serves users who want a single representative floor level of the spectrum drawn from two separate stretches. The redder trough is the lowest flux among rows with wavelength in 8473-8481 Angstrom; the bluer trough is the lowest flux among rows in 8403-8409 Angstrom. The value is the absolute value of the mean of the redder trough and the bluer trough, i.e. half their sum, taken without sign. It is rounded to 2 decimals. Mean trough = 4.75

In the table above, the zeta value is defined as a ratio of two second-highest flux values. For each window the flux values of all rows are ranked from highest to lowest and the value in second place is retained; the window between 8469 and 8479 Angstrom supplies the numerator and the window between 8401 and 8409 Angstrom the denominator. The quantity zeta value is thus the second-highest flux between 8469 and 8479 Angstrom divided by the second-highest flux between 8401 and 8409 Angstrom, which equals 1.03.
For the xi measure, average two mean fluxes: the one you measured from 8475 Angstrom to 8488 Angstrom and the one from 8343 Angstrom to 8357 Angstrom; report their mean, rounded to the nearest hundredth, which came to 4.64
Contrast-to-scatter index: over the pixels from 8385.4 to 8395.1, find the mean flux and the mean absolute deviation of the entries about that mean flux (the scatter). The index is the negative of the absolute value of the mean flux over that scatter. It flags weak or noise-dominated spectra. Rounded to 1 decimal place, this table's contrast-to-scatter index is -17.3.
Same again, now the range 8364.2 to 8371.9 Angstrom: -16.8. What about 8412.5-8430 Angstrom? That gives -35.3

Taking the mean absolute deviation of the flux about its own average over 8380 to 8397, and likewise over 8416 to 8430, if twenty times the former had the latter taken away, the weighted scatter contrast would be 5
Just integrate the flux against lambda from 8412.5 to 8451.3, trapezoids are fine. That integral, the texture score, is 187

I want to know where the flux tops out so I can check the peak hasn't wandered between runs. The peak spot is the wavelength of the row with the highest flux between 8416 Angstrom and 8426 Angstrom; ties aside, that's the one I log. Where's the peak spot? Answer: 8417.36 Angstrom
